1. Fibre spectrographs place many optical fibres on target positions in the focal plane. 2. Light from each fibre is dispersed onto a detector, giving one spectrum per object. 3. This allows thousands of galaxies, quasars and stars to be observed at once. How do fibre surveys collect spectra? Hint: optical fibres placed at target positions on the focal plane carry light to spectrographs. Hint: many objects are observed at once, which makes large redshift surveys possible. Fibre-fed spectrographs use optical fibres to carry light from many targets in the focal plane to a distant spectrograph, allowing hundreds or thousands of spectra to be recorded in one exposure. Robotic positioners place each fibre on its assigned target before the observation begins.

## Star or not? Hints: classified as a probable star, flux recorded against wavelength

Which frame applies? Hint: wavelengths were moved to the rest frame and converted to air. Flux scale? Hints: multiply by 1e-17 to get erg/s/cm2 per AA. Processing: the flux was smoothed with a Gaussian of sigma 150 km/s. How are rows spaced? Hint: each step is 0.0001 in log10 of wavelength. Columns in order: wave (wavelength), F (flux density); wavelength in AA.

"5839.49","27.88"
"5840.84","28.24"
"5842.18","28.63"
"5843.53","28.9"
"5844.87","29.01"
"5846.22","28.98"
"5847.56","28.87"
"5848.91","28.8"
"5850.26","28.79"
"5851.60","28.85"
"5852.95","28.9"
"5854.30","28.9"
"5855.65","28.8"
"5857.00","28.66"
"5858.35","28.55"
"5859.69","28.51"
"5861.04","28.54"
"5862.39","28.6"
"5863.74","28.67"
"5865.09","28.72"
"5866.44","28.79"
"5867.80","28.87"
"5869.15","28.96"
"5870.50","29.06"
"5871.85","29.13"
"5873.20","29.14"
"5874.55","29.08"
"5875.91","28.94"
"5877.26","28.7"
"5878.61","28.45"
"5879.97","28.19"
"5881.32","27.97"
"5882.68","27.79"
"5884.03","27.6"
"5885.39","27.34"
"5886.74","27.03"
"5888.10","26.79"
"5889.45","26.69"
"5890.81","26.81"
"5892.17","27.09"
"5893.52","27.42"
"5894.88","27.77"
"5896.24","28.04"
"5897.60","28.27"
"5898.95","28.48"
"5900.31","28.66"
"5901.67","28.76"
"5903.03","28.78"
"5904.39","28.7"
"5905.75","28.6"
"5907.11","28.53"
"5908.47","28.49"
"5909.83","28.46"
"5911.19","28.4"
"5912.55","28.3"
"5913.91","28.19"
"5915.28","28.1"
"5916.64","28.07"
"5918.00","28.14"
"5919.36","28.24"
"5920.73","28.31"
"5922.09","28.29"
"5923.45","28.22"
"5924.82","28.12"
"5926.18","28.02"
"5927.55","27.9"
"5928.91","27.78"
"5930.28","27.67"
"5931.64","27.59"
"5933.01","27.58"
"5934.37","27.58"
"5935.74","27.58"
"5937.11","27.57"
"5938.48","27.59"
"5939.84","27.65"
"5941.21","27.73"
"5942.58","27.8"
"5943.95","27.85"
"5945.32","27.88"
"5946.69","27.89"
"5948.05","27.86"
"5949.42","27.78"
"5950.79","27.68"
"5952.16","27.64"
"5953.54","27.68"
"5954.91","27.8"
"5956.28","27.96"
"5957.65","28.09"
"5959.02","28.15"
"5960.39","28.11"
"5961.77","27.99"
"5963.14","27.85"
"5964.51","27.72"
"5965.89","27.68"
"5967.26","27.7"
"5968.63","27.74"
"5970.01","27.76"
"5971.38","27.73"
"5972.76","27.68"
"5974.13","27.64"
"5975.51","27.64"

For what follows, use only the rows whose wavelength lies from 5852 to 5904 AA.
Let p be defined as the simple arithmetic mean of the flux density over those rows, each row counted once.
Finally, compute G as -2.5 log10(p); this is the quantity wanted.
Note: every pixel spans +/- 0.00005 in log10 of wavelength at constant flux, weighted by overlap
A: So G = -3.63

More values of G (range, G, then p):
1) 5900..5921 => -3.63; 28.4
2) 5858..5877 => -3.65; 28.8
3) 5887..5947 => -3.62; 28.0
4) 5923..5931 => -3.62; 28.0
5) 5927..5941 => -3.60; 27.6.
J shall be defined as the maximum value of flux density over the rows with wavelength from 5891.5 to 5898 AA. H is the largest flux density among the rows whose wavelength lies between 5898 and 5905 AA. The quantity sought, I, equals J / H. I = 0.98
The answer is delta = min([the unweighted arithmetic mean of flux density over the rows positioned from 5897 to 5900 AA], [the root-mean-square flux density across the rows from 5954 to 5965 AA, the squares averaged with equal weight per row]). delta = 27.96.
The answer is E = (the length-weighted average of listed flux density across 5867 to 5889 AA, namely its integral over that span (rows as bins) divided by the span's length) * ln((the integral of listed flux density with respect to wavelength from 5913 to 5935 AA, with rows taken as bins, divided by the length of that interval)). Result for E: 94.3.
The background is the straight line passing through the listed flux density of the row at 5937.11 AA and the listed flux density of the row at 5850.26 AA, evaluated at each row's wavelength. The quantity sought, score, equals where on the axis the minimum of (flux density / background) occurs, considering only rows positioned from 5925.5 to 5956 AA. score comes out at 5931.64 AA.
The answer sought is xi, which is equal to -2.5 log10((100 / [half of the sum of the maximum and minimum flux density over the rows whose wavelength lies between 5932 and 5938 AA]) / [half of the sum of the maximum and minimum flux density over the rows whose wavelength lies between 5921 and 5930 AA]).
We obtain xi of 2.22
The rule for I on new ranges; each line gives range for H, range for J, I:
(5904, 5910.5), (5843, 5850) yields 1.01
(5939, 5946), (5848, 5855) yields 1.04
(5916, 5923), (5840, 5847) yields 1.02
